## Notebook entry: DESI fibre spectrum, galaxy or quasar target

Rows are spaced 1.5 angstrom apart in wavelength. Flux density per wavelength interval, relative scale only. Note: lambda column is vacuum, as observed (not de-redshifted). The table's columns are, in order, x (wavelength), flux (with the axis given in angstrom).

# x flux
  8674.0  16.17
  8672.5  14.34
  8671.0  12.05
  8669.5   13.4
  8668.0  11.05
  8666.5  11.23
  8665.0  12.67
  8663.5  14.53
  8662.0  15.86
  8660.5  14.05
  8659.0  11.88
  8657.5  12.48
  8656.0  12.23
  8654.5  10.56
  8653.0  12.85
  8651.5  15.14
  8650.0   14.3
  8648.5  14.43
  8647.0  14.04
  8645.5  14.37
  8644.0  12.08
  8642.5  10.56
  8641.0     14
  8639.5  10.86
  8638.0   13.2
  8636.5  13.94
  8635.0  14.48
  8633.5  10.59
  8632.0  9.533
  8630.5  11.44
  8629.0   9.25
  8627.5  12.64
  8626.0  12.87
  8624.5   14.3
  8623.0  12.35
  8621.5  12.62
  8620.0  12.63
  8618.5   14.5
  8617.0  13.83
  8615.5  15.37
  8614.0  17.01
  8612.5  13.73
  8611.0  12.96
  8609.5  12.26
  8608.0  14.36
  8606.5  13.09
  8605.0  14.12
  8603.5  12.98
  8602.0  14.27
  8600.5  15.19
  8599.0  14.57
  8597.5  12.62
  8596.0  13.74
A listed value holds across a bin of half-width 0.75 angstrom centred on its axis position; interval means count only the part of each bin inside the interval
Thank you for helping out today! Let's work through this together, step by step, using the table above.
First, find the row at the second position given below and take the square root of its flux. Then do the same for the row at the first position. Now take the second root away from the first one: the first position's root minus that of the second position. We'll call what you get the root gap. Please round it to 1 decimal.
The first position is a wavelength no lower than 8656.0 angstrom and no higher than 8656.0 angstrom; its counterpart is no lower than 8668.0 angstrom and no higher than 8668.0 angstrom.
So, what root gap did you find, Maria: 0.2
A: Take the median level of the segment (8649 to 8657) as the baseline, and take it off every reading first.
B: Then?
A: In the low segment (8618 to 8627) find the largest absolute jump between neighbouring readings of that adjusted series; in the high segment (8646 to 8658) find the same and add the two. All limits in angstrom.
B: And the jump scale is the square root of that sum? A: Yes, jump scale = 2.1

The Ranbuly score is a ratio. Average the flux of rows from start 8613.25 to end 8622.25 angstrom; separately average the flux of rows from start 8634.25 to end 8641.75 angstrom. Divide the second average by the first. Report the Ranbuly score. 0.93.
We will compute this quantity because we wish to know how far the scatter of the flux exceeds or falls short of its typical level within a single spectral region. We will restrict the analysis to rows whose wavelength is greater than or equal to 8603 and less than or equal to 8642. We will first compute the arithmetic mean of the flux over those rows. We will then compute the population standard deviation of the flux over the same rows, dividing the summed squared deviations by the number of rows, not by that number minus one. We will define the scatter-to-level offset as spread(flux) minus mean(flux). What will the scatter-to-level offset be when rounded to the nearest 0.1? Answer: -11.3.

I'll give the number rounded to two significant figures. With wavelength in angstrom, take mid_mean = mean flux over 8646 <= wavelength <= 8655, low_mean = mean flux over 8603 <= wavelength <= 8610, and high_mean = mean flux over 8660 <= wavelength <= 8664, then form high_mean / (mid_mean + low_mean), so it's 0.55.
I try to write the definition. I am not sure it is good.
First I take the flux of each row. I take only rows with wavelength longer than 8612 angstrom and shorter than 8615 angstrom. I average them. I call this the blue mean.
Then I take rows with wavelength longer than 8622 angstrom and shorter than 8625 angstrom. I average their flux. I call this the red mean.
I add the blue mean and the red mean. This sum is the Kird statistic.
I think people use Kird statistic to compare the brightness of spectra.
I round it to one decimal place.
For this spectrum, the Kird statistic 28.7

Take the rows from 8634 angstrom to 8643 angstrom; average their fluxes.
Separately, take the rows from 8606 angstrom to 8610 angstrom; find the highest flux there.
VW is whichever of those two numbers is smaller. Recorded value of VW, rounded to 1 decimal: 12.8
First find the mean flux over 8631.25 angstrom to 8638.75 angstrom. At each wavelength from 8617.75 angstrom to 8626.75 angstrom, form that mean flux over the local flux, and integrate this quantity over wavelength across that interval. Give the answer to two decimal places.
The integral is 8.45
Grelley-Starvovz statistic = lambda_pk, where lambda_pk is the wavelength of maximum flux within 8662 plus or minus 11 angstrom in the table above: 8662.0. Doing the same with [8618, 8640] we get 8618.5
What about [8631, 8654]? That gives 8651.5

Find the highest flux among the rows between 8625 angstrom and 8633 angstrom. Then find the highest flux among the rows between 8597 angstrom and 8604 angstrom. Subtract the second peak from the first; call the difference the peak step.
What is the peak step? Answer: -2.3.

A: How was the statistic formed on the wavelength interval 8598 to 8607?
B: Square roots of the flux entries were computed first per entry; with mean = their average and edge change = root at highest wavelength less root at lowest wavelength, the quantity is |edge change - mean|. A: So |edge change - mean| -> 3.9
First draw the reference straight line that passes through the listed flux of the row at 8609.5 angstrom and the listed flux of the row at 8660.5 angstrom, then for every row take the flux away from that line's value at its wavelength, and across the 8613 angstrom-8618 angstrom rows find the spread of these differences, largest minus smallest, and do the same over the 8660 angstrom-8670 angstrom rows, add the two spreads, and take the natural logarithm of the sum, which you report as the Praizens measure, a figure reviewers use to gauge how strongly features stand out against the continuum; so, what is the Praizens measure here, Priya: 2.12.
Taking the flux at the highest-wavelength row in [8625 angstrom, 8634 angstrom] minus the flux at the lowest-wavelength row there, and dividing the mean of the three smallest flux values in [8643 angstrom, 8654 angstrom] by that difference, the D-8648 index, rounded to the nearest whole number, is -6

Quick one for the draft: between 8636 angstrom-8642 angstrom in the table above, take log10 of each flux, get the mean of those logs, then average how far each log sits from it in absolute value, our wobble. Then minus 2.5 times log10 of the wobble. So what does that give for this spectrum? 3.55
